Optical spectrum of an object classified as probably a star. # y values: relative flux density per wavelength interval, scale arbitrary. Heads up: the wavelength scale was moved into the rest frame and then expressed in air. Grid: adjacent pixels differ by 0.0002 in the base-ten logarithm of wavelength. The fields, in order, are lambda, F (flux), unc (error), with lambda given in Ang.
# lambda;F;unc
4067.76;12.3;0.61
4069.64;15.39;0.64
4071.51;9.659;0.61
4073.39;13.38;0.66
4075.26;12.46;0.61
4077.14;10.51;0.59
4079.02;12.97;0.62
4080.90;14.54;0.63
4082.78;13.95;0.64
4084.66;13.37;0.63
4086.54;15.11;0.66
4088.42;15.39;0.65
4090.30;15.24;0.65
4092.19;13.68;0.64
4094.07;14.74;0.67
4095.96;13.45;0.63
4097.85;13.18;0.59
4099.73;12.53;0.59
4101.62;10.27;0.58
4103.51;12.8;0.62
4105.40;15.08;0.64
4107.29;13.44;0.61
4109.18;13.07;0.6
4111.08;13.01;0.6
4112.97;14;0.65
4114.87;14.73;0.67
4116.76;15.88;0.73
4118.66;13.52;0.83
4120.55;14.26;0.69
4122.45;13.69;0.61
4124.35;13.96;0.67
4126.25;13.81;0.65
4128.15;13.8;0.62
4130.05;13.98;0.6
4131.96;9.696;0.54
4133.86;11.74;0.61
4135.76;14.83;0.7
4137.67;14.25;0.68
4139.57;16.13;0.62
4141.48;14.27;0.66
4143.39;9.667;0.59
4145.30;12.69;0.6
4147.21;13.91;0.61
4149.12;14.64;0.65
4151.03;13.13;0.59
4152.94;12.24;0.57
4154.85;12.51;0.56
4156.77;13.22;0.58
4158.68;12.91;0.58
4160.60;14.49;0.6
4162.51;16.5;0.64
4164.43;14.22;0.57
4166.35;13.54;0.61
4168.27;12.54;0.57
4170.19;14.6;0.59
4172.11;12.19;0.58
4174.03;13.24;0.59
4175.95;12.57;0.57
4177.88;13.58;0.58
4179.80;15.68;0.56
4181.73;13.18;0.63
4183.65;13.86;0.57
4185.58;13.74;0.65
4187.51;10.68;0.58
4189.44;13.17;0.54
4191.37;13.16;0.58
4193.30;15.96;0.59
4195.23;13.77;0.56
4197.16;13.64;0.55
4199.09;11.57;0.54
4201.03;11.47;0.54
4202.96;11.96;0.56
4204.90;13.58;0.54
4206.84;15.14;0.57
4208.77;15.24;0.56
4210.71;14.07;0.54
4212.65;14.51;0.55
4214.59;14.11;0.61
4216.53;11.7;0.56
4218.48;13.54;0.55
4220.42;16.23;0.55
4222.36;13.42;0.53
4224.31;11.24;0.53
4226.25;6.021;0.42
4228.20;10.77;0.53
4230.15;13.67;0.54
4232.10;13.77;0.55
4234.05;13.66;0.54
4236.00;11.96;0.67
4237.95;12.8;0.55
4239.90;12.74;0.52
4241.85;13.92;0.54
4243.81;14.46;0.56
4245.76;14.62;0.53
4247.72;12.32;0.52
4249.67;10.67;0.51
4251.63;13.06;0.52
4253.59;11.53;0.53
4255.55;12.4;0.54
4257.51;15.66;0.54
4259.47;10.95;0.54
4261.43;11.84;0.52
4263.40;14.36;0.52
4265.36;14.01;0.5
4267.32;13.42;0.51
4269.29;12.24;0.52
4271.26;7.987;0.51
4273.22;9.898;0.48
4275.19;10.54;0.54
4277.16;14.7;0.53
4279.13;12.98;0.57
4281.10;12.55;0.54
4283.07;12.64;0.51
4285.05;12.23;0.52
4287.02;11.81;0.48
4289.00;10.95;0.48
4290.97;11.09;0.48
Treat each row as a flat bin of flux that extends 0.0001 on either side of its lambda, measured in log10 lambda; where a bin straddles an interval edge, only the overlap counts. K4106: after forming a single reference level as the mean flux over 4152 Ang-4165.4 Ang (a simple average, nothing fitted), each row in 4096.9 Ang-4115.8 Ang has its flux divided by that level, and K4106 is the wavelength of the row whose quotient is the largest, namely 4105.40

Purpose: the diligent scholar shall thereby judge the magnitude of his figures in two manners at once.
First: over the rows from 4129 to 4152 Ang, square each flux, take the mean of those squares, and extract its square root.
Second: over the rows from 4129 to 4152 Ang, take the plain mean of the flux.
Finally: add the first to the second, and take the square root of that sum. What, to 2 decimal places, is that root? 5.16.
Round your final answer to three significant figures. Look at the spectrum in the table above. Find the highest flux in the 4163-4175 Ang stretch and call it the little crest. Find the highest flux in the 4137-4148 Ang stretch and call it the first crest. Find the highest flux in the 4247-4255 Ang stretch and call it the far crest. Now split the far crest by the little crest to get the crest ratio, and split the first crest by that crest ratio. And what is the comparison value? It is 18.0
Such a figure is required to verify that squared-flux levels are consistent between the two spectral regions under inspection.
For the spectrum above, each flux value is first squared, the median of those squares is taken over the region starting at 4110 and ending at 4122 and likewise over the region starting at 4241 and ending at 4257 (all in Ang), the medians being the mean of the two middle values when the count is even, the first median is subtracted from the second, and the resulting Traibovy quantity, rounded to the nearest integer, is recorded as -38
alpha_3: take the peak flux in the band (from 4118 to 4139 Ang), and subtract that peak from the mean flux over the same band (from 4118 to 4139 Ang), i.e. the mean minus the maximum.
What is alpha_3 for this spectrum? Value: -1.4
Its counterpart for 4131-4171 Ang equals -3.1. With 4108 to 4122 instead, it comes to -1.8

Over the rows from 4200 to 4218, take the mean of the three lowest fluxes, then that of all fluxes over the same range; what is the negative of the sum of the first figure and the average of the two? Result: -24.3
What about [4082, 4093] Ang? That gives -27.7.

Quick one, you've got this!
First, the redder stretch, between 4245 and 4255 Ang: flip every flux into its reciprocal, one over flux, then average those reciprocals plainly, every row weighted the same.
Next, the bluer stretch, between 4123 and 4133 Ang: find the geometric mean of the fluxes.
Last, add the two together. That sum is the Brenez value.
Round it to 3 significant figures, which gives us 13.0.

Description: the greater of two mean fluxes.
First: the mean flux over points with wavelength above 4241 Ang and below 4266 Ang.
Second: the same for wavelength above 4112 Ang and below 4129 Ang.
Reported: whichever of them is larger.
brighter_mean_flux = 14.2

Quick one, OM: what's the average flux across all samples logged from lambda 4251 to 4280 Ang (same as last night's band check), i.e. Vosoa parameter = 12.4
